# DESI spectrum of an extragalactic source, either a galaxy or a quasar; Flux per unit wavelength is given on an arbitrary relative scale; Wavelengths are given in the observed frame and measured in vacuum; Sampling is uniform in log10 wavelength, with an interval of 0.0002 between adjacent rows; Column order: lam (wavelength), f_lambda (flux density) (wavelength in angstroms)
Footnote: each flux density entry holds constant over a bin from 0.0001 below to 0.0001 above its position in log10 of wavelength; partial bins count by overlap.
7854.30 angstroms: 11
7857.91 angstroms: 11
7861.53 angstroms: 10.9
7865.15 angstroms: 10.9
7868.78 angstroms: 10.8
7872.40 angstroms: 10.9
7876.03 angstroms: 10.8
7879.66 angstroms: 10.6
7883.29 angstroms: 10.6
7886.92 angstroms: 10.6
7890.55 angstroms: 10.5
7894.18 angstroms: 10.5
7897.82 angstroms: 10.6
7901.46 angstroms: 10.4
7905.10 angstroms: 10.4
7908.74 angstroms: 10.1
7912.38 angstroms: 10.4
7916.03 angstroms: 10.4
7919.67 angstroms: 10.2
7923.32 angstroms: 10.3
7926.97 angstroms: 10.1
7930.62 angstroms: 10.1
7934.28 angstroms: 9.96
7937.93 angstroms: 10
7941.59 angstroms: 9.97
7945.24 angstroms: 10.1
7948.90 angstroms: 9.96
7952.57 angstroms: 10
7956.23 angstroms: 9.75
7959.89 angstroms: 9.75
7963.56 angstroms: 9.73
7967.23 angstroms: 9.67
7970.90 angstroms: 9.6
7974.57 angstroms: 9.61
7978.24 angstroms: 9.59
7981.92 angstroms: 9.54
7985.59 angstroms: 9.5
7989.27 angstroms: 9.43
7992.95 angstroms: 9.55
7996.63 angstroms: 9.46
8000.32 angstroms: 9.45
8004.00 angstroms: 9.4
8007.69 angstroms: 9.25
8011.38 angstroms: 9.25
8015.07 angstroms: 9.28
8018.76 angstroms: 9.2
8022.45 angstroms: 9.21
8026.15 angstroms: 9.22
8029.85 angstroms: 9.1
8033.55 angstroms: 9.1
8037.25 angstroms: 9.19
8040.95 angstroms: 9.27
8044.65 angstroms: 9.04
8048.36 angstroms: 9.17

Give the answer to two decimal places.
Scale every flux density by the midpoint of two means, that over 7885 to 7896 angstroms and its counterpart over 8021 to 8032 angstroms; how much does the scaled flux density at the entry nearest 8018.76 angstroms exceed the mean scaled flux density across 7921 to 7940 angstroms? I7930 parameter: -0.09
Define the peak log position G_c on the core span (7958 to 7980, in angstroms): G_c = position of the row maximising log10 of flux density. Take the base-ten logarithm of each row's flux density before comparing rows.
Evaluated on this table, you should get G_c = 7959.89 angstroms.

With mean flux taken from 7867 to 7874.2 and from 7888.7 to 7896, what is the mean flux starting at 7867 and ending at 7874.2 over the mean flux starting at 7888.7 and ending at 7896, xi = 1.03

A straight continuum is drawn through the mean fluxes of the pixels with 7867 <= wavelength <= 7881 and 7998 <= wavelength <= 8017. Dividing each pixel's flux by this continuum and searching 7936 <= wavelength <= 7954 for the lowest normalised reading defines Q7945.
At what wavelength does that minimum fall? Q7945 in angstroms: 7937.93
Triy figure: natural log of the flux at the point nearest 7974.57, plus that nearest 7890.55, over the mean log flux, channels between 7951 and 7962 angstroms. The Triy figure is 2.02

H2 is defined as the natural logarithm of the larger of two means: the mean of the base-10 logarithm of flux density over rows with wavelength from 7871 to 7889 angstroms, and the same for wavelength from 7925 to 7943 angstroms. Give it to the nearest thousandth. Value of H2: 0.029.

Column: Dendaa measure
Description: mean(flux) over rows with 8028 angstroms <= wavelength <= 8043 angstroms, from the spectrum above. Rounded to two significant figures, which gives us 9.2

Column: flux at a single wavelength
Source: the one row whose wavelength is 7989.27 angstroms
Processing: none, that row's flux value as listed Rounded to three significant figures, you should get 9.43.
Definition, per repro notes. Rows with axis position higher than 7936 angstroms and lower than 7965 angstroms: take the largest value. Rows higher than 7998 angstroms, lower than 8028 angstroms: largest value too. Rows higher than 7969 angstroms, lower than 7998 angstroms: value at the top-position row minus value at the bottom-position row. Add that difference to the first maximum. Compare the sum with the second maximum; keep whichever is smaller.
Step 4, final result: 9.45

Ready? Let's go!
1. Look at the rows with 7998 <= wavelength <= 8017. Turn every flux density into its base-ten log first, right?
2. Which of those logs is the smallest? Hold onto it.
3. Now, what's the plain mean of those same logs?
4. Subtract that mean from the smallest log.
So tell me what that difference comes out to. -0.0035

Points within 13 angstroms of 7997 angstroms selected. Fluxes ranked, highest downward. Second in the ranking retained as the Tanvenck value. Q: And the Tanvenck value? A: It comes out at 9.5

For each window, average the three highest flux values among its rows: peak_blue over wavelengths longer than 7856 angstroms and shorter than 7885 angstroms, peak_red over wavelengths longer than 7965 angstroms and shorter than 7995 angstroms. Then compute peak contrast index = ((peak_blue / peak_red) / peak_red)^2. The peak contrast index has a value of 0.0139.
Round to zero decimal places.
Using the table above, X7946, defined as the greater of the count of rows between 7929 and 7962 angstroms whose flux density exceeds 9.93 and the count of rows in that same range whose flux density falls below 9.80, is 7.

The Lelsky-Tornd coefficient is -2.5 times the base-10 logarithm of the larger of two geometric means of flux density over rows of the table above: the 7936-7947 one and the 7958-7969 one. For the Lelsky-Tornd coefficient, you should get -2.50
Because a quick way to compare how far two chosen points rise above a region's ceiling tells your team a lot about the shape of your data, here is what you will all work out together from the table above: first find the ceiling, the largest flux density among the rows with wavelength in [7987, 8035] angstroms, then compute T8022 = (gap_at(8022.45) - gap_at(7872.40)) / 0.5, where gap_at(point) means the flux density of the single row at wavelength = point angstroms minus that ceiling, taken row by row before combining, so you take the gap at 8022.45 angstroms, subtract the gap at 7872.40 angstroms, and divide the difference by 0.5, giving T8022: -3.4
